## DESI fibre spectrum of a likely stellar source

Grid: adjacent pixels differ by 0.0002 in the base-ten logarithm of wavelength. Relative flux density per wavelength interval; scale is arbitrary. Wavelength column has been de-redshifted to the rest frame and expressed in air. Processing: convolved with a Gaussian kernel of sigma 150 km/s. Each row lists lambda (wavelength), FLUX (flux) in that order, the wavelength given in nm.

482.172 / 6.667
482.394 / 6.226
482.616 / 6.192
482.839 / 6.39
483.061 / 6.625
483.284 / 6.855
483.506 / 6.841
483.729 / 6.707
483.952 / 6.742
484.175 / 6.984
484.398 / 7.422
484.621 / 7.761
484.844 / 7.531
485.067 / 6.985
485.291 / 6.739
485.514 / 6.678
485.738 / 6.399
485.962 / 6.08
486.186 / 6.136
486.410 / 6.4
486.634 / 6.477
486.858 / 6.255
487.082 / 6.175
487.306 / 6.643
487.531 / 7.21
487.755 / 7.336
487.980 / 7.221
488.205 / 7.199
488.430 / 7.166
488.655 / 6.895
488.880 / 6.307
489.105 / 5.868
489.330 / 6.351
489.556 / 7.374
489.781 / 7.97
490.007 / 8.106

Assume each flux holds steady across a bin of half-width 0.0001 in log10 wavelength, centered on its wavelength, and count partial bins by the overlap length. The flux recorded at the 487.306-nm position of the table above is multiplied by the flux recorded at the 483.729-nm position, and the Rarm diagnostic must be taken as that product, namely 44.6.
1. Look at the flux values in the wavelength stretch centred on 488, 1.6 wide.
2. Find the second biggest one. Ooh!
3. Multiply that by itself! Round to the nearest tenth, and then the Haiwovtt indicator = 52.1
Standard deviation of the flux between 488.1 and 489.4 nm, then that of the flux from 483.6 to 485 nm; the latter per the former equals 0.82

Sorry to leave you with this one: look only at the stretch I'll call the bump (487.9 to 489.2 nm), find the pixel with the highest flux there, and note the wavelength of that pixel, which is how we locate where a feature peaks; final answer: 487.980 nm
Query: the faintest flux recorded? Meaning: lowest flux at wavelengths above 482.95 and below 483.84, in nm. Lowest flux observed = 6.625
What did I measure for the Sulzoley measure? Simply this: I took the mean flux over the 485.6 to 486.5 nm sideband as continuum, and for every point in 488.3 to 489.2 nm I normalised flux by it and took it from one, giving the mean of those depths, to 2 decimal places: -0.05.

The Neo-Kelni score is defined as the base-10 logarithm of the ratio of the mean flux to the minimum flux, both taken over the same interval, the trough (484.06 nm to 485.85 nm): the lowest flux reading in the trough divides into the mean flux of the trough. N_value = 0.043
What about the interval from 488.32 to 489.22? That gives 0.048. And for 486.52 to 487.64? 0.026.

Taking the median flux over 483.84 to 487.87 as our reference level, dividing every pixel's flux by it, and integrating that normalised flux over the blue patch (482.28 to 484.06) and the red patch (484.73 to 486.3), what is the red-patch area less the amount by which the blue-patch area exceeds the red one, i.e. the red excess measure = 1.4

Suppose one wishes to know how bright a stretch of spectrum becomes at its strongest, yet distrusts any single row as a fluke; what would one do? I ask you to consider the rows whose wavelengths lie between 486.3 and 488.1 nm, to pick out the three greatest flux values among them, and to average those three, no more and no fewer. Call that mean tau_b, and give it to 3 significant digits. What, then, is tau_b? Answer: 7.26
